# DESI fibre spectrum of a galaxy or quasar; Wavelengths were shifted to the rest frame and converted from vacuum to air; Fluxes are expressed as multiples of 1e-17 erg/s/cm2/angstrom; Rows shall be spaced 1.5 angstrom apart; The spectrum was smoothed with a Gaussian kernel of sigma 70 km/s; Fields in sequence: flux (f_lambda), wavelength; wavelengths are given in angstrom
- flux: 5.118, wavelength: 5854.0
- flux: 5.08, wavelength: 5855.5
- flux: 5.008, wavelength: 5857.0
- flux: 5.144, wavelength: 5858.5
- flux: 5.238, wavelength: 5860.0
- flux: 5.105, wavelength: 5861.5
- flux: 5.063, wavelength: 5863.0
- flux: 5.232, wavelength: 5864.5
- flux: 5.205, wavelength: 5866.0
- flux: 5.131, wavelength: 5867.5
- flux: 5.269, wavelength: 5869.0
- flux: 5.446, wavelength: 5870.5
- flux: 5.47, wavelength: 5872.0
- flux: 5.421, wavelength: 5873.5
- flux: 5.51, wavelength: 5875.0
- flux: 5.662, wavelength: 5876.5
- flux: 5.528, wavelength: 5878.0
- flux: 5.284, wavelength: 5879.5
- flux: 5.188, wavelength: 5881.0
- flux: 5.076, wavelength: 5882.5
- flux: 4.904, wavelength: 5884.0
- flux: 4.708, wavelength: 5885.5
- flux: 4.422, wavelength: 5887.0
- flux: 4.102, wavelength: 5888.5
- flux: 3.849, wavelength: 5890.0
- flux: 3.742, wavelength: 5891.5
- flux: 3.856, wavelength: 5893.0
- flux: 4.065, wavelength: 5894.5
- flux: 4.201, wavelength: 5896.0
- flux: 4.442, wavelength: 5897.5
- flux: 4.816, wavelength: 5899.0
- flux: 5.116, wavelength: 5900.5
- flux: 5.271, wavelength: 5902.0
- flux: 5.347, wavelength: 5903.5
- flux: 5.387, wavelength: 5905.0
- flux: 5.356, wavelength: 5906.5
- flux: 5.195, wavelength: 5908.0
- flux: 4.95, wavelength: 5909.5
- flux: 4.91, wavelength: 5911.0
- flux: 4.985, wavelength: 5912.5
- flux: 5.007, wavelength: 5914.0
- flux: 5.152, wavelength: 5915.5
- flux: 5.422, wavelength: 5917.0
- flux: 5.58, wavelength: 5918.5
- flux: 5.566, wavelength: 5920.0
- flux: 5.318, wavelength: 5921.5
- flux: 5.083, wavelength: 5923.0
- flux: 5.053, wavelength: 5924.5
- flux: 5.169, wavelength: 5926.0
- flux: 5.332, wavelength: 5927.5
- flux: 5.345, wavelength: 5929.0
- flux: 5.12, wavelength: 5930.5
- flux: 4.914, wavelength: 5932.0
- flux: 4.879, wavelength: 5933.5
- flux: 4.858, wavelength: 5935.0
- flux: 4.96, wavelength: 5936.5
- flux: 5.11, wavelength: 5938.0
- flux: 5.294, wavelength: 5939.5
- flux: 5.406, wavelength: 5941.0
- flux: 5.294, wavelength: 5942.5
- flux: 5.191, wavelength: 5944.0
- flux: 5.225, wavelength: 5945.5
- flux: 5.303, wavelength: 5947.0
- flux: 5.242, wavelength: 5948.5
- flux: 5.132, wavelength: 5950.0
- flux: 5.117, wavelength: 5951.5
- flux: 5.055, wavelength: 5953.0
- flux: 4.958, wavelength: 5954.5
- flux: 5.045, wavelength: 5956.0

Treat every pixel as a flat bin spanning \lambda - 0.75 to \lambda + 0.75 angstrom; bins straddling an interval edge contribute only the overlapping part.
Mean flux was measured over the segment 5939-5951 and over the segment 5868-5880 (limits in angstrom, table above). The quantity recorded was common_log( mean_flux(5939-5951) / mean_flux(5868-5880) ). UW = -0.015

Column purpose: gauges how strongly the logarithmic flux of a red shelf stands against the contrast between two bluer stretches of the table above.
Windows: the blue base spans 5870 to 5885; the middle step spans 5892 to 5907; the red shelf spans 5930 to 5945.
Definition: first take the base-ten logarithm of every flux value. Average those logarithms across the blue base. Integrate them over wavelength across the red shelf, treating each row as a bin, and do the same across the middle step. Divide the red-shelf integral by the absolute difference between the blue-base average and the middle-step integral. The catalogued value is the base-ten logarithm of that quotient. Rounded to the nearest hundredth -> 0.05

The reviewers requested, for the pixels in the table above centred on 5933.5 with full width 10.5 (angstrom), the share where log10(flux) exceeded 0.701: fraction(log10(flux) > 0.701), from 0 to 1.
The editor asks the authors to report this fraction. 0.43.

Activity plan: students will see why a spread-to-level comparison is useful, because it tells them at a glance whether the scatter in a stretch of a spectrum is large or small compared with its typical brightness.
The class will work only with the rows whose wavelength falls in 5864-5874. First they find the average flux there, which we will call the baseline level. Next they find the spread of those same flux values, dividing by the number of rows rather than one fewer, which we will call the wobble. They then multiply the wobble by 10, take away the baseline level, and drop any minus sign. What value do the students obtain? 4.1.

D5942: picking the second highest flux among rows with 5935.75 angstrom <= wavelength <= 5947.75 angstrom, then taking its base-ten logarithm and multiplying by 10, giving 7.25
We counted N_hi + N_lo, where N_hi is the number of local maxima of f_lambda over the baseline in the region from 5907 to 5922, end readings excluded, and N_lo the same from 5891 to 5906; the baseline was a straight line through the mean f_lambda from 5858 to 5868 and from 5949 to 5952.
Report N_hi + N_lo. 1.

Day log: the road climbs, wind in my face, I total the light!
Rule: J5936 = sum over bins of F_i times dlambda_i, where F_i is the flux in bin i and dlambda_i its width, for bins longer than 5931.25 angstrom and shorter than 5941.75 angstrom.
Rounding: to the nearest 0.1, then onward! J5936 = 53.1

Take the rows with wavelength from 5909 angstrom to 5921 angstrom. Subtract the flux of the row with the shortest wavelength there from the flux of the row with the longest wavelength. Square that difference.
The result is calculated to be 0.38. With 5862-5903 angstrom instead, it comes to 0.04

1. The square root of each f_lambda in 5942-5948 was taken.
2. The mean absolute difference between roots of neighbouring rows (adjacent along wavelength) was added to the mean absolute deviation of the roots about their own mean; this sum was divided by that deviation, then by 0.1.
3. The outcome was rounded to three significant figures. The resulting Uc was 25.8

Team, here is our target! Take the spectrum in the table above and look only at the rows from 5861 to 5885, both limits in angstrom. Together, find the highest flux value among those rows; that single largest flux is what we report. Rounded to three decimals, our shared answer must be 5.662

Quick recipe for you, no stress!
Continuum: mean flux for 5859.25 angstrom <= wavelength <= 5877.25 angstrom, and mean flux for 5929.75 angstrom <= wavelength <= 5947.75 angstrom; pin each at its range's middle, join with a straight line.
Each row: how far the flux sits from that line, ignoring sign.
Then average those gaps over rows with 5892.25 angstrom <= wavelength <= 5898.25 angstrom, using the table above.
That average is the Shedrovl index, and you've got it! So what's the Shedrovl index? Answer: 1.10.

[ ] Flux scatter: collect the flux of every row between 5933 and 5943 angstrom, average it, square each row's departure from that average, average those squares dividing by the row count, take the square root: 0.205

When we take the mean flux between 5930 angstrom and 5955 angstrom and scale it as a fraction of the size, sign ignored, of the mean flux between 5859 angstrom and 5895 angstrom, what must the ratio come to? 1.04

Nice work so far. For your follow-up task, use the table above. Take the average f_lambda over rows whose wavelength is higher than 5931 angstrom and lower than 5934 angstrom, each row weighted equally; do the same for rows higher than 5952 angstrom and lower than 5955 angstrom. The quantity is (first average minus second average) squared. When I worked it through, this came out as 0.01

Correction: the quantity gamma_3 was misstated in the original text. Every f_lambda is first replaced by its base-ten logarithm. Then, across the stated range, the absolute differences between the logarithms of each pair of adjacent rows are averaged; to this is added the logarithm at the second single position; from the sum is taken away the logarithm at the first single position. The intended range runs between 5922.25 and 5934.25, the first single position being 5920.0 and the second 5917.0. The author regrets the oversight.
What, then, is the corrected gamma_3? 0.00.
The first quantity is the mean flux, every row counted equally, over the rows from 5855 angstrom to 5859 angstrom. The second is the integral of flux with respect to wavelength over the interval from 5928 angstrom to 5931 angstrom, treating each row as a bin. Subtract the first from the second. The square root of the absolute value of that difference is 3.3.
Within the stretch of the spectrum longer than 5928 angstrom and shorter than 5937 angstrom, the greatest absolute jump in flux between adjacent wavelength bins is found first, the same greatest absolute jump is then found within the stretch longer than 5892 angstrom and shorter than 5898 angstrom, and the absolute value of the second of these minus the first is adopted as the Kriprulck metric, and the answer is 0.02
